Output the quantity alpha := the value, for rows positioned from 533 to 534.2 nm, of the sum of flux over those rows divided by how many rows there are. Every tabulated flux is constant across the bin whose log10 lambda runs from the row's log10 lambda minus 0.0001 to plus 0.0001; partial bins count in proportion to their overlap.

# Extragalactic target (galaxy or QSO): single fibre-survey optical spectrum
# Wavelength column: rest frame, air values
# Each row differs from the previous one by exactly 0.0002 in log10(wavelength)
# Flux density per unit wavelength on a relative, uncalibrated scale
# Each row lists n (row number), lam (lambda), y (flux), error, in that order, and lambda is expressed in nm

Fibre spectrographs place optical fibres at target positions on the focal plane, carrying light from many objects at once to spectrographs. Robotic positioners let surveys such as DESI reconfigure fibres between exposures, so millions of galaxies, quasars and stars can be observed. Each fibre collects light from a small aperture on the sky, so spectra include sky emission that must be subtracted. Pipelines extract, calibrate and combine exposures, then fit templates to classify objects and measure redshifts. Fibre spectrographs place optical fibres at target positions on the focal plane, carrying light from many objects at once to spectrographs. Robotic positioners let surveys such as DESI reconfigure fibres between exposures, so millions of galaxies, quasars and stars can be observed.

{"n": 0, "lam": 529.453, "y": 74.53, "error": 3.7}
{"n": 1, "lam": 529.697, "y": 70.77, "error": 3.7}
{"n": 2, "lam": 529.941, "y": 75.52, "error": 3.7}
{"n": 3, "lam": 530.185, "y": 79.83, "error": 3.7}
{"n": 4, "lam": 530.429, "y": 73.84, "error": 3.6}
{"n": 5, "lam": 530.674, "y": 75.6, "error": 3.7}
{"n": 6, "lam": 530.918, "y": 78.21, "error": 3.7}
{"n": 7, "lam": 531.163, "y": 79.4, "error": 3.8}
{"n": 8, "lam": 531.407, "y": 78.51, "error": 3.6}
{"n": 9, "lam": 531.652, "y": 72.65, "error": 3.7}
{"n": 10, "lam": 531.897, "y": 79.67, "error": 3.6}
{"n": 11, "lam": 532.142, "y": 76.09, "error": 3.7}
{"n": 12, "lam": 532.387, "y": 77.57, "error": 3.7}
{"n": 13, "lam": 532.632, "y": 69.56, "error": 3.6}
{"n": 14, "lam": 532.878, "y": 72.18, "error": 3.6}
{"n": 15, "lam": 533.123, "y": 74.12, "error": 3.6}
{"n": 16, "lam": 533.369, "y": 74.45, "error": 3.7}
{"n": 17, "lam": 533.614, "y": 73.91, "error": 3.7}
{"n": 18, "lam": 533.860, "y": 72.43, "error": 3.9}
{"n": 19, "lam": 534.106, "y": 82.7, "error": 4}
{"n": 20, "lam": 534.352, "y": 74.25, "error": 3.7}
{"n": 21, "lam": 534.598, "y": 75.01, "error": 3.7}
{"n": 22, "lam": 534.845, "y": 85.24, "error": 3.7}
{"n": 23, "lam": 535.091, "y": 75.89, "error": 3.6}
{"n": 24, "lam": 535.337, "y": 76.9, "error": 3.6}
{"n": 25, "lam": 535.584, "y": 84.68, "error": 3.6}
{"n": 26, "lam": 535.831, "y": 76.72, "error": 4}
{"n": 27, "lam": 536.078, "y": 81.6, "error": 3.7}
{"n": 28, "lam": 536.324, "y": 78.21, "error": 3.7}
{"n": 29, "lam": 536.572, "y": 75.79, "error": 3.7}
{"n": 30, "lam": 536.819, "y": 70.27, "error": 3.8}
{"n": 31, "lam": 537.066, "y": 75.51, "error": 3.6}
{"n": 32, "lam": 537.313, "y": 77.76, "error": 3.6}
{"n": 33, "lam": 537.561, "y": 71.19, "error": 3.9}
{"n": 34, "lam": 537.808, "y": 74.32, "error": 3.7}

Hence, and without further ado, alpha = 76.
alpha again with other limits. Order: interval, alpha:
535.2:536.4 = 80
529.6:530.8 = 75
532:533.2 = 74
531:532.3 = 77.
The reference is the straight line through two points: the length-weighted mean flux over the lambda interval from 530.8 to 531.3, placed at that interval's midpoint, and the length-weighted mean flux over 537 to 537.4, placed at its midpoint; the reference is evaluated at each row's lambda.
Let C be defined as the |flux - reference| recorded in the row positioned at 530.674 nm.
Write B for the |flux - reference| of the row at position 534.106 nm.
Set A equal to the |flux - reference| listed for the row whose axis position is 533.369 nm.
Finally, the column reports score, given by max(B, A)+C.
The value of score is 8.3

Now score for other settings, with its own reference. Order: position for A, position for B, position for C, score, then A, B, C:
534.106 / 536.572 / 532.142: 7.3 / 4.9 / 1.2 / 2.4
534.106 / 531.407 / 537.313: 5.9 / 4.9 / 0.2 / 1.0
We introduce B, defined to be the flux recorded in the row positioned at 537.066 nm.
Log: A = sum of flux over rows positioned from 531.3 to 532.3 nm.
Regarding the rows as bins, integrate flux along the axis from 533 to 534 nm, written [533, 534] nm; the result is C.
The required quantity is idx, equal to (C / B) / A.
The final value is 0.0032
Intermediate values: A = 307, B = 75.51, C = 74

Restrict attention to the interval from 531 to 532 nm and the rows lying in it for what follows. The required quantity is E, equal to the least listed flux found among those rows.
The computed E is 72.65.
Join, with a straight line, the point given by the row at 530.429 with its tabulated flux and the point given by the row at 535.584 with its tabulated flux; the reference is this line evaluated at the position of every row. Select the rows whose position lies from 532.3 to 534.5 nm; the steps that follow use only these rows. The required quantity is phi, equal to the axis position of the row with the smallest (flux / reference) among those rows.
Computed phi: 532.632 nm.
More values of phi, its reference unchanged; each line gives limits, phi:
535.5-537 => 536.819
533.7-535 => 533.860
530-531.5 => 530.429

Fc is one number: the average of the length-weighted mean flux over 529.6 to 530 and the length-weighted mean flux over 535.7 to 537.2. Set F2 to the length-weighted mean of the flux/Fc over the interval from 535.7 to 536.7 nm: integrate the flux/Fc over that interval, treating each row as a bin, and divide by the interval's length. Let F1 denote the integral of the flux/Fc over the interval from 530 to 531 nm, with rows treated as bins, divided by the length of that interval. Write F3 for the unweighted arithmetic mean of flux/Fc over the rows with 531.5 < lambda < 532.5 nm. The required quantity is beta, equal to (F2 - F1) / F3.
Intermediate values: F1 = 1.03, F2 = 1.05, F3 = 1.024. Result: 0.02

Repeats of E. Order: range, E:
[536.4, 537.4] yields 70.27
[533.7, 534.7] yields 72.43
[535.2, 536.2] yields 76.72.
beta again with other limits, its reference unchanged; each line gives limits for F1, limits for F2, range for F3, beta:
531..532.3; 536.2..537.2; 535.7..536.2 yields -0.03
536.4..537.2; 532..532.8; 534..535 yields 0.00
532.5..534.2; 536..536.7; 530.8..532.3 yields 0.05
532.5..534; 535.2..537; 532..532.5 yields 0.06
